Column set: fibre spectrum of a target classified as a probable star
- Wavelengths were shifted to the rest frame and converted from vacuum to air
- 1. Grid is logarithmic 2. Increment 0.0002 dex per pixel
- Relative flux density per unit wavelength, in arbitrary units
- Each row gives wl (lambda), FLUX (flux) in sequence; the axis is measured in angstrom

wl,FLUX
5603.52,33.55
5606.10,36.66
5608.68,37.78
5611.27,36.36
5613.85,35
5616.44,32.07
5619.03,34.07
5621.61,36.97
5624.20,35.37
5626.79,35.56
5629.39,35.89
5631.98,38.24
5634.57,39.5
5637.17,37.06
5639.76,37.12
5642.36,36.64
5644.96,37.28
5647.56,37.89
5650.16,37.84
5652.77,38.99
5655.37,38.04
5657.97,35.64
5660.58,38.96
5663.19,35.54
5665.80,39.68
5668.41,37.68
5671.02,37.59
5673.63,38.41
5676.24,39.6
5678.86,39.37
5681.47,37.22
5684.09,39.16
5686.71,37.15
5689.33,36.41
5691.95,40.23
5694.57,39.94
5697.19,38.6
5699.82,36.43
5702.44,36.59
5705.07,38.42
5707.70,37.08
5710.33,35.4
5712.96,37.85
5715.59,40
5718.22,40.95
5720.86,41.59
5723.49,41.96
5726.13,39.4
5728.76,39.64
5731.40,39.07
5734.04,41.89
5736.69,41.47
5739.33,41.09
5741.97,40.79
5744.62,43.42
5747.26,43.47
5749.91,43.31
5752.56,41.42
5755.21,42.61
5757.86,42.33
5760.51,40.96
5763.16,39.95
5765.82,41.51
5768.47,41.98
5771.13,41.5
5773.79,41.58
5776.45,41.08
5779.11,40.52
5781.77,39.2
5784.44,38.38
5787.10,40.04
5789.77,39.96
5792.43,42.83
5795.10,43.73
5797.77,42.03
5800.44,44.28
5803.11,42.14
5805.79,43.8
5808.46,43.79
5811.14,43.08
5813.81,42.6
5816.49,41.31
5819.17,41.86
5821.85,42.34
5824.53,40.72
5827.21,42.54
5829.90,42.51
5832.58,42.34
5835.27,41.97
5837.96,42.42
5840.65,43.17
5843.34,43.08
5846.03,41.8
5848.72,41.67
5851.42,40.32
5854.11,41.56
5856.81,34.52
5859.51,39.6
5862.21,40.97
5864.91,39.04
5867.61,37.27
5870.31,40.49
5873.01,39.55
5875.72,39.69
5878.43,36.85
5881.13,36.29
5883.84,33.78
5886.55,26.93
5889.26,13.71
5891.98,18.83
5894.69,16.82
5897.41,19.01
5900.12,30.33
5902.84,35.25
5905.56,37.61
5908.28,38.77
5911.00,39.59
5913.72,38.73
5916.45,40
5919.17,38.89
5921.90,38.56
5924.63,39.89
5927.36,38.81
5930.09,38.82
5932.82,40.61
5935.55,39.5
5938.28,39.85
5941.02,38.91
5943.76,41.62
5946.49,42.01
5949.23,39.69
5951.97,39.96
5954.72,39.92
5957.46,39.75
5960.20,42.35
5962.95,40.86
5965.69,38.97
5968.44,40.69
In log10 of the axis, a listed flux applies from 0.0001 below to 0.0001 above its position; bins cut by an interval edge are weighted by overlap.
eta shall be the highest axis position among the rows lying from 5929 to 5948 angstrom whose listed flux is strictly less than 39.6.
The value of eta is 5941.02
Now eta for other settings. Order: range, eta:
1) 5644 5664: 5663.19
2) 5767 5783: 5781.77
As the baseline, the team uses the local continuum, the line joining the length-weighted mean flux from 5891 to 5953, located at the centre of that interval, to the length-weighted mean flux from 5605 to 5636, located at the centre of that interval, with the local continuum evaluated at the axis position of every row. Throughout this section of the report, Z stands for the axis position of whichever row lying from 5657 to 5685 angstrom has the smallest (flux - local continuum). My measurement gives 5663.19 angstrom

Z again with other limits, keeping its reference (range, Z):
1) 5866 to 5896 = 5889.26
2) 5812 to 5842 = 5824.53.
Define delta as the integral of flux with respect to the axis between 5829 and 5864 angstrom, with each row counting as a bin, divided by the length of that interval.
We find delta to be 41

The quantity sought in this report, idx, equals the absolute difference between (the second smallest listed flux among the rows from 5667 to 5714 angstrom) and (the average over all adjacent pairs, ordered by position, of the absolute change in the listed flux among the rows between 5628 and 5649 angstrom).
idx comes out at 35.3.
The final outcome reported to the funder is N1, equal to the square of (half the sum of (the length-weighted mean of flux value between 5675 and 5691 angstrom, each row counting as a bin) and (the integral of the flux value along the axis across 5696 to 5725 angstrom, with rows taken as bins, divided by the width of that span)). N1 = 1475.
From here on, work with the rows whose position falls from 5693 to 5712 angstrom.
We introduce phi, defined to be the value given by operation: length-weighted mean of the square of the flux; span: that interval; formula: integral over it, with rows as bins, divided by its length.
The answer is 1411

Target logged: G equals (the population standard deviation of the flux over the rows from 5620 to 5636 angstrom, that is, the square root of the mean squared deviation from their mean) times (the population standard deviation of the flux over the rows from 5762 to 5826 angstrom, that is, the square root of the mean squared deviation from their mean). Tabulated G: 2.3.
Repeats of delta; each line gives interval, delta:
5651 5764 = 39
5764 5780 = 41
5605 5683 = 37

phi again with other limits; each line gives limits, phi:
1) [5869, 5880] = 1530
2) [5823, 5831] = 1757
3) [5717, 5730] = 1659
